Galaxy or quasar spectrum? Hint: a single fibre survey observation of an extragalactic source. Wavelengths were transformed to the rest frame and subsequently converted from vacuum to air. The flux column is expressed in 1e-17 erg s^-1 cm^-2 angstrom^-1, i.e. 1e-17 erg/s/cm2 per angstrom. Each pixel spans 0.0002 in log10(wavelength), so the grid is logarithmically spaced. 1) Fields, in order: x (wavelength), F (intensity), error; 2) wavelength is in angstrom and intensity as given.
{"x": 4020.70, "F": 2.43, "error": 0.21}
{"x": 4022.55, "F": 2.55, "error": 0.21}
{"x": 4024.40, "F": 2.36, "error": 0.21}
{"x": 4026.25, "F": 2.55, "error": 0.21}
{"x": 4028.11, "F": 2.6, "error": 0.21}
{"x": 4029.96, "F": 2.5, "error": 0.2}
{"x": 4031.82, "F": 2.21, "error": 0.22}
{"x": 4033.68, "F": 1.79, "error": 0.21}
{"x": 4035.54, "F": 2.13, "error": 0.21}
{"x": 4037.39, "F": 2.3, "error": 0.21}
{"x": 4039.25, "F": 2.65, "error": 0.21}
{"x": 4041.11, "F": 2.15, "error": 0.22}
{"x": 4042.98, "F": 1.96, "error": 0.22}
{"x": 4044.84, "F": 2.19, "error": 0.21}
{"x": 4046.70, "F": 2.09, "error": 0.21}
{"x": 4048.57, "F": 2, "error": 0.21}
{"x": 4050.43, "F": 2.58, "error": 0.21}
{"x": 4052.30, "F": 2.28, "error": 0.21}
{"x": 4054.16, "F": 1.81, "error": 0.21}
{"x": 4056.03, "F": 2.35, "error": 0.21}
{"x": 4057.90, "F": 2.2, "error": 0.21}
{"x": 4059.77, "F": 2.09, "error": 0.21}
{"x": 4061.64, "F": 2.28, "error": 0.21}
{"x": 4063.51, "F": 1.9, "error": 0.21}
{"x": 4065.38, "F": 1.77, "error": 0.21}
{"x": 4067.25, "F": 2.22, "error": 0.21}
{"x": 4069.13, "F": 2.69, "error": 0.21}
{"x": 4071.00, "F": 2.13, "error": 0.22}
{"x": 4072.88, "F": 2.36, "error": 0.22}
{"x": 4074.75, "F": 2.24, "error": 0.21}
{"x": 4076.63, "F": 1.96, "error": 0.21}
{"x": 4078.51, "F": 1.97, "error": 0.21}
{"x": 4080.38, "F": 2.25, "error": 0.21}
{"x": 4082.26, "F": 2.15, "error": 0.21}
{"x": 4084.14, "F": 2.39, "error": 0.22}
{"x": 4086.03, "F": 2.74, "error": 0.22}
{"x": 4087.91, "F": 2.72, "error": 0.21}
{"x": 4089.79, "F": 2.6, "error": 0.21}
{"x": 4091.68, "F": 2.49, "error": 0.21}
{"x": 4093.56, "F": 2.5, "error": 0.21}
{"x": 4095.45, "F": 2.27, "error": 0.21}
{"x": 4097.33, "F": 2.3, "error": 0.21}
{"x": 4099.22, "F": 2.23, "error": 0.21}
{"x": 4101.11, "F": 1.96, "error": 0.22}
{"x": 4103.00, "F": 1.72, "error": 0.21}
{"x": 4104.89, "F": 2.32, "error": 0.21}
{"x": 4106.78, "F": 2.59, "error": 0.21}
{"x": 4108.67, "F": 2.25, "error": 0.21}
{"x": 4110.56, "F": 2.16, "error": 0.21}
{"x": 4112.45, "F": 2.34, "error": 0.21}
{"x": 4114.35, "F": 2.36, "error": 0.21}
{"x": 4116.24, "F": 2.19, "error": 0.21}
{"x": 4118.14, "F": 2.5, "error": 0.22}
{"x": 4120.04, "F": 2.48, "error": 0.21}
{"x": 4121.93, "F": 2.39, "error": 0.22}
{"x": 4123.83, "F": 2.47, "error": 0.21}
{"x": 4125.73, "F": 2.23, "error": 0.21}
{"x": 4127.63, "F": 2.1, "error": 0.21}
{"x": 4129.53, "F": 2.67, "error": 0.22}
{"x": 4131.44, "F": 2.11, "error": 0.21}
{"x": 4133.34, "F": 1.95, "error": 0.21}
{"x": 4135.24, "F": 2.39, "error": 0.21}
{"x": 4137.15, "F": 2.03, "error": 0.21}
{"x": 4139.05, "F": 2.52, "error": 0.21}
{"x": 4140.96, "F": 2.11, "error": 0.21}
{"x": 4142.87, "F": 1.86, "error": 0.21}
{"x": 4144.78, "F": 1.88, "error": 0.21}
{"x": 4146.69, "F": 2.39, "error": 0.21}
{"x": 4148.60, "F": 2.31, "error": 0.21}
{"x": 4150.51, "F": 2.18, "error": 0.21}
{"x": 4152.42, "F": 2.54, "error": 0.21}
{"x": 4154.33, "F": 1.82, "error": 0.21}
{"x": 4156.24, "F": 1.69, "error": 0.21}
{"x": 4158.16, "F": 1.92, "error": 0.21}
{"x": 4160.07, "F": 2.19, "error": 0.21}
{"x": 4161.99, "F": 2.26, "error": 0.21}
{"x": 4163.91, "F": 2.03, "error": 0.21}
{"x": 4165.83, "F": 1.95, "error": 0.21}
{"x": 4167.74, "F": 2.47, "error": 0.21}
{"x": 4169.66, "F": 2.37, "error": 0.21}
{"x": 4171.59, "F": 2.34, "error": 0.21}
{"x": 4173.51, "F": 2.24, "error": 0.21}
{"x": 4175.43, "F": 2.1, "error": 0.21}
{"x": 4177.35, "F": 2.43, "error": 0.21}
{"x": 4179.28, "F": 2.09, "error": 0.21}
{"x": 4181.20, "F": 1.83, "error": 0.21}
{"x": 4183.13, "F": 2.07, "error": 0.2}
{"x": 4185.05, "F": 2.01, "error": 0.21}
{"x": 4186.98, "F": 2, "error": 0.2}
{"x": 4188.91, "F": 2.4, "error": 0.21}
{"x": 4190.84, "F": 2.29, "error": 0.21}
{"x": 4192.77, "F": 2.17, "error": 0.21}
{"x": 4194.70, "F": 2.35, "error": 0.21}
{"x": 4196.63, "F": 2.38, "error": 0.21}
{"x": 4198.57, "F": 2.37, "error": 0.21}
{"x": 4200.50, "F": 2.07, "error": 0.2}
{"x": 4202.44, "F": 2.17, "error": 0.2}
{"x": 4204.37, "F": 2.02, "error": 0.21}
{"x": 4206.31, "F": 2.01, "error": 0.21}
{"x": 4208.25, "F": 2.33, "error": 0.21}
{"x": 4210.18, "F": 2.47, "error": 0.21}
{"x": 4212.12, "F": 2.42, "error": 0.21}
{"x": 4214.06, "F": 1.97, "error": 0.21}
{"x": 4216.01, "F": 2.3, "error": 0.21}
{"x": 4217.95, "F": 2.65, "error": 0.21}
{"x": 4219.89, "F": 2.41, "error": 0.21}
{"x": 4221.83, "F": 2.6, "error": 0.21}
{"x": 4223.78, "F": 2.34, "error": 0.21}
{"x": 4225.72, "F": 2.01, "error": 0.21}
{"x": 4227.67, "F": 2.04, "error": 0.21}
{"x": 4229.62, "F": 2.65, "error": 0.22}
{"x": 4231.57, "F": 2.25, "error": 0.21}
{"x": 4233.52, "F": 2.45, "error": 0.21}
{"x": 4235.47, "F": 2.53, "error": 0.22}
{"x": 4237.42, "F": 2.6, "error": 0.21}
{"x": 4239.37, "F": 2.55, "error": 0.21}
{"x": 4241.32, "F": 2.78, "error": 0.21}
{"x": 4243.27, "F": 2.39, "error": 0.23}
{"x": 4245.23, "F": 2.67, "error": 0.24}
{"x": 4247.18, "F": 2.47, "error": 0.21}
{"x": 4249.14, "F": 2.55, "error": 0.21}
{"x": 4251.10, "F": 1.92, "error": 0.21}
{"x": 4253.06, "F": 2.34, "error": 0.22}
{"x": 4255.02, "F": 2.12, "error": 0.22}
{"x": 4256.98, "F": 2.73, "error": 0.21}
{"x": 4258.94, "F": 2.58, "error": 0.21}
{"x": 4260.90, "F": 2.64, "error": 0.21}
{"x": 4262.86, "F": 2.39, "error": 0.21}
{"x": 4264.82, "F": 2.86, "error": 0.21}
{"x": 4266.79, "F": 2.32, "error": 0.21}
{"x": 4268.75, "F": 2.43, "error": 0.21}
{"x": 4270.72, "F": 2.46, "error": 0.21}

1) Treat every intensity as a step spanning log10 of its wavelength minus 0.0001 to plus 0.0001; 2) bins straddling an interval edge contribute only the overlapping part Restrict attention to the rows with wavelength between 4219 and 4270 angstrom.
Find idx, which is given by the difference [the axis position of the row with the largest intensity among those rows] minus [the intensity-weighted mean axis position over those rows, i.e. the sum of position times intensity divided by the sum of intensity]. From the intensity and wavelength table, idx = 20.3 angstrom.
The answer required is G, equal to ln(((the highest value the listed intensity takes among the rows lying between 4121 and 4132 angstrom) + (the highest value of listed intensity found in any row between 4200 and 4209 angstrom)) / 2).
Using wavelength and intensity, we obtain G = 0.916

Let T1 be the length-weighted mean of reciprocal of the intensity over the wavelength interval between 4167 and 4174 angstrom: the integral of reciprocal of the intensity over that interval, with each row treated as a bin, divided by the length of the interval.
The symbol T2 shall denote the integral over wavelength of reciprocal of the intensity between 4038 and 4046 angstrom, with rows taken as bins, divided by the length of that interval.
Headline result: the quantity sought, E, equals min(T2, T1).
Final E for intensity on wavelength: 0.424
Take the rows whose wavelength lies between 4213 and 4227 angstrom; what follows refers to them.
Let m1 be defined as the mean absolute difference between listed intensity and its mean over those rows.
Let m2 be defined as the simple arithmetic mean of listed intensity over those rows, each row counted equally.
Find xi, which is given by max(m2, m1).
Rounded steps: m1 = 0.20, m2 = 2.3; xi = 2.3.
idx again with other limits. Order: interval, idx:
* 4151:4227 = 28.2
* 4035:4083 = 10.4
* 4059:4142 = -14.5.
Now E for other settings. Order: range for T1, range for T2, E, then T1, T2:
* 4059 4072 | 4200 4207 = 0.471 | 0.471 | 0.48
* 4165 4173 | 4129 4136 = 0.441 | 0.441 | 0.45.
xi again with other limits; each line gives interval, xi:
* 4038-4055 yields 2.2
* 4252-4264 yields 2.5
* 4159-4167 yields 2.1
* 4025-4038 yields 2.3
